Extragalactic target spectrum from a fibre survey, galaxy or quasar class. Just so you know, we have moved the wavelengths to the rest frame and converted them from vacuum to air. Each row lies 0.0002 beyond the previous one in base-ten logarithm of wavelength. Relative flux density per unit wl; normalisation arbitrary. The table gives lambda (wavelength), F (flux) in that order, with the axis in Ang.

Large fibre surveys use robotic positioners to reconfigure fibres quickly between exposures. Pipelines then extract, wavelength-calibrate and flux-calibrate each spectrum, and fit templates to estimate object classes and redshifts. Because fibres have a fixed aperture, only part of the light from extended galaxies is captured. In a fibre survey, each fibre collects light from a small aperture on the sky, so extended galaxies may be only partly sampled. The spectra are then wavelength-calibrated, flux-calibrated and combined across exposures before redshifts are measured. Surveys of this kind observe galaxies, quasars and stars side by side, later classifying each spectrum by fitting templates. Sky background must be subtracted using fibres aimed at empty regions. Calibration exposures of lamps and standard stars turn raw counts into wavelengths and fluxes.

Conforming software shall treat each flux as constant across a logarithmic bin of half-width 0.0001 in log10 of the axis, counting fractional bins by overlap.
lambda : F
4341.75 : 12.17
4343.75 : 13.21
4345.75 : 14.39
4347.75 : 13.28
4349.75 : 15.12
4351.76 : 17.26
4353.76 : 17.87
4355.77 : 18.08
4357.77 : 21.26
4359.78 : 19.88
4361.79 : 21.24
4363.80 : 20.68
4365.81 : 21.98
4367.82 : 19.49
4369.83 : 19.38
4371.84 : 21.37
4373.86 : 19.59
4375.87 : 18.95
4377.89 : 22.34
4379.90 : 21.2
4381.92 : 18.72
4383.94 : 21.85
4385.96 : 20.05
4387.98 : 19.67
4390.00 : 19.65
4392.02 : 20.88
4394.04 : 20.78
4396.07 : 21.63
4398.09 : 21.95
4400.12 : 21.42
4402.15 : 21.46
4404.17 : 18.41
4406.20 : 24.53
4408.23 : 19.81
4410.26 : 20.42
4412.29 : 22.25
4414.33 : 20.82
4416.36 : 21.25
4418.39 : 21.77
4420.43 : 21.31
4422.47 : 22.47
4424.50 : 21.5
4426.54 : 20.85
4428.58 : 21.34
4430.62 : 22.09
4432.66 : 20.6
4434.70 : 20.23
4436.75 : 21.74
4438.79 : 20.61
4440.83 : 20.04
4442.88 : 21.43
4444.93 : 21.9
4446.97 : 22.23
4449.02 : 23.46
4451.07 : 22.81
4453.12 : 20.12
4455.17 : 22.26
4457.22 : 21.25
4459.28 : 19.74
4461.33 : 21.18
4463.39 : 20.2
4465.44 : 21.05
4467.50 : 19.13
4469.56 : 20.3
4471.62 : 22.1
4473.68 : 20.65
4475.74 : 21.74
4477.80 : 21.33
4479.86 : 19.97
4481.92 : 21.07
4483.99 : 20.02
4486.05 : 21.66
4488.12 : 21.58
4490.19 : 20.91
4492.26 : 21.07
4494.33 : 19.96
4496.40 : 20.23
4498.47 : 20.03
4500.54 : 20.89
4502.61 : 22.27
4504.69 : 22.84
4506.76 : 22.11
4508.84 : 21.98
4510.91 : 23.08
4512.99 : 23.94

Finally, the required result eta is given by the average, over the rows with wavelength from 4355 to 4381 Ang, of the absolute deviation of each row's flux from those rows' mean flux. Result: 1.10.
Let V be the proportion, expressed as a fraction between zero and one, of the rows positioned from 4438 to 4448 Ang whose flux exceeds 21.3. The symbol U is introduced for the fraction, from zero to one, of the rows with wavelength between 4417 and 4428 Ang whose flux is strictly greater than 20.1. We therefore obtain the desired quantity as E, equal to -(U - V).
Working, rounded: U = 1.00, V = 0.60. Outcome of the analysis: -0.40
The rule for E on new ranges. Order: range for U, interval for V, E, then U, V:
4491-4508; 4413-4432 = -0.08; 0.75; 0.67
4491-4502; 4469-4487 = -0.16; 0.60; 0.44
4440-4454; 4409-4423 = -0.29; 0.86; 0.57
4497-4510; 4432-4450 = -0.28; 0.83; 0.56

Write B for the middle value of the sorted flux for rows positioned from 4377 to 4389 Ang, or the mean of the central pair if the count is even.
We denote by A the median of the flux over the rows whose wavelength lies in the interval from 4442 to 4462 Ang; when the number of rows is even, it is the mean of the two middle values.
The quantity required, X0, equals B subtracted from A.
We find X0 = 1.04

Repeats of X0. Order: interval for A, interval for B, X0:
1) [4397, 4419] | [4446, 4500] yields 0.36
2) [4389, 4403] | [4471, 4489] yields 0.09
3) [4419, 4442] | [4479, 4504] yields 0.41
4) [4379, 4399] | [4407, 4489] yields -0.42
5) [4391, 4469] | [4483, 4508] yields 0.29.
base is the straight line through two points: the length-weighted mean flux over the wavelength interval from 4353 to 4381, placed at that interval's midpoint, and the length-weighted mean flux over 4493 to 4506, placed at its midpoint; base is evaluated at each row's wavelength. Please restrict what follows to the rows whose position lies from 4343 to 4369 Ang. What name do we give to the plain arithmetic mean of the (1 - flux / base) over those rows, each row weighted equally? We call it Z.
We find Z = 0.110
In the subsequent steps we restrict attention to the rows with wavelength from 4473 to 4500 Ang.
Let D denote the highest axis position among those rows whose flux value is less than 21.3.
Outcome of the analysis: 4498.47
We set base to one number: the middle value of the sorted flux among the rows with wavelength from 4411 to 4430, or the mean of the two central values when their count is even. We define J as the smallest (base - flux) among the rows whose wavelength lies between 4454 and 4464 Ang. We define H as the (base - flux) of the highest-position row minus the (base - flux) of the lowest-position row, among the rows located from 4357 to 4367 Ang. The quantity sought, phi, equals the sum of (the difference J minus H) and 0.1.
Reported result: -0.1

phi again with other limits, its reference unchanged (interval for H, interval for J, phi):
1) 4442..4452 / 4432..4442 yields 1.1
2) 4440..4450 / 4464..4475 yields 2.8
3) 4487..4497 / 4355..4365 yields -1.2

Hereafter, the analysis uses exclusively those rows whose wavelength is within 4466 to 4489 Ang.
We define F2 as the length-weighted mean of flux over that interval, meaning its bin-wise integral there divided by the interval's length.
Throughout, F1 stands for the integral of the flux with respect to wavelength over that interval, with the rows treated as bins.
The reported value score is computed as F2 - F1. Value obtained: -459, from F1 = 480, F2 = 20.9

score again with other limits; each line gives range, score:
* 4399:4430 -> -640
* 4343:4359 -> -246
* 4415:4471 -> -1167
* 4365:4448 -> -1720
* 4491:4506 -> -295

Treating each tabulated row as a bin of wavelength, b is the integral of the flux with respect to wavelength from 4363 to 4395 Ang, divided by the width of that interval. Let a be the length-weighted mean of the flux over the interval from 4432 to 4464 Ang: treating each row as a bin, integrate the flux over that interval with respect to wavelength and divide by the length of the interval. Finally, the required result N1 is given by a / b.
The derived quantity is 1.04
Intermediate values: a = 21.3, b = 20.4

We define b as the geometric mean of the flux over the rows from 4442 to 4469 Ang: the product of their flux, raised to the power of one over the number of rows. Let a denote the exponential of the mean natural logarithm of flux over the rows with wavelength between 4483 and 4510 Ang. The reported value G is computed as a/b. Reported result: 1.00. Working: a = 21.2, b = 21.25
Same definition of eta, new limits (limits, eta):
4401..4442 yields 0.88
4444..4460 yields 1.01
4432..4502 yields 0.77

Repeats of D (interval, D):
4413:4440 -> 4438.79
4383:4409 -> 4408.23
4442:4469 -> 4467.50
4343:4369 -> 4367.82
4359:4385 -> 4381.92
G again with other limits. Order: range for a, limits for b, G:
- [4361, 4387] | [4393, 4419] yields 0.97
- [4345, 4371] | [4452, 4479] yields 0.88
